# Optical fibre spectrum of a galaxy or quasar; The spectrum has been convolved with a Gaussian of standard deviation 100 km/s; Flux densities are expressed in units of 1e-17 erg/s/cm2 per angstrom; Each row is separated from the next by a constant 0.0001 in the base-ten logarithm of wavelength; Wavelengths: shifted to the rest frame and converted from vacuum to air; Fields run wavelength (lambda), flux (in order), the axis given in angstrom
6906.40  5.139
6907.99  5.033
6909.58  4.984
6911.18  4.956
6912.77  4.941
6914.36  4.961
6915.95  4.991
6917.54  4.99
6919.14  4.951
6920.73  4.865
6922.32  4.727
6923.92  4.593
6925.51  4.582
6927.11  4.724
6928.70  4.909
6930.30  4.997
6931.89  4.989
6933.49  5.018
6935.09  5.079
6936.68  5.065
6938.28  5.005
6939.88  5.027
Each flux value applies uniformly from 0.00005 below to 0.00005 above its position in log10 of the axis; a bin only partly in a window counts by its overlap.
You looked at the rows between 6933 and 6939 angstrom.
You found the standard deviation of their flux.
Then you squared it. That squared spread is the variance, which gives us 0.001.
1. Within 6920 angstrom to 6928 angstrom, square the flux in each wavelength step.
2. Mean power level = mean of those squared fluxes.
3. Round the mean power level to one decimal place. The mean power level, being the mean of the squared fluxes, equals 22.1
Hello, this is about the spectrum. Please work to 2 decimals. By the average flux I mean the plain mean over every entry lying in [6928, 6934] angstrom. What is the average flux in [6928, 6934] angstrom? 4.98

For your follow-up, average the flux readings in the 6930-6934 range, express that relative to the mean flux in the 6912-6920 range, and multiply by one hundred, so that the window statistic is 101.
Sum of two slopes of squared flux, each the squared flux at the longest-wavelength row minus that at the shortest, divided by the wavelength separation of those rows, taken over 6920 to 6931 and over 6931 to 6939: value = 0.2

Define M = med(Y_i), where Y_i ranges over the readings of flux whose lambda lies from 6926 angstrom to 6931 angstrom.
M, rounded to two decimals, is 4.91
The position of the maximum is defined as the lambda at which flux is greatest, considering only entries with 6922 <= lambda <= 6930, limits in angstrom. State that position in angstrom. 6928.70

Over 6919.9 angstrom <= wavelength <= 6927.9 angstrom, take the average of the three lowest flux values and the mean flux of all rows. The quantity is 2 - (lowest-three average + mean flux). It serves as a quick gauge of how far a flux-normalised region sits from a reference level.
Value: -7.33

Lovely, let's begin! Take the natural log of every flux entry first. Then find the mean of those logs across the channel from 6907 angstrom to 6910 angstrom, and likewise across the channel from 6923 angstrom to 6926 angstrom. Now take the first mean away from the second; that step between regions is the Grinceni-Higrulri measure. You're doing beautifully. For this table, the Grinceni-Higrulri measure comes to -0.09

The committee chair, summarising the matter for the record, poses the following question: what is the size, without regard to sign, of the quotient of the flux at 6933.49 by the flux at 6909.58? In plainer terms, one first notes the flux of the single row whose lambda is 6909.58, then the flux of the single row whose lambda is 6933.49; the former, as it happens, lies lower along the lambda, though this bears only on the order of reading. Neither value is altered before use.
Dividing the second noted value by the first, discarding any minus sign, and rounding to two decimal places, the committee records 1.01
